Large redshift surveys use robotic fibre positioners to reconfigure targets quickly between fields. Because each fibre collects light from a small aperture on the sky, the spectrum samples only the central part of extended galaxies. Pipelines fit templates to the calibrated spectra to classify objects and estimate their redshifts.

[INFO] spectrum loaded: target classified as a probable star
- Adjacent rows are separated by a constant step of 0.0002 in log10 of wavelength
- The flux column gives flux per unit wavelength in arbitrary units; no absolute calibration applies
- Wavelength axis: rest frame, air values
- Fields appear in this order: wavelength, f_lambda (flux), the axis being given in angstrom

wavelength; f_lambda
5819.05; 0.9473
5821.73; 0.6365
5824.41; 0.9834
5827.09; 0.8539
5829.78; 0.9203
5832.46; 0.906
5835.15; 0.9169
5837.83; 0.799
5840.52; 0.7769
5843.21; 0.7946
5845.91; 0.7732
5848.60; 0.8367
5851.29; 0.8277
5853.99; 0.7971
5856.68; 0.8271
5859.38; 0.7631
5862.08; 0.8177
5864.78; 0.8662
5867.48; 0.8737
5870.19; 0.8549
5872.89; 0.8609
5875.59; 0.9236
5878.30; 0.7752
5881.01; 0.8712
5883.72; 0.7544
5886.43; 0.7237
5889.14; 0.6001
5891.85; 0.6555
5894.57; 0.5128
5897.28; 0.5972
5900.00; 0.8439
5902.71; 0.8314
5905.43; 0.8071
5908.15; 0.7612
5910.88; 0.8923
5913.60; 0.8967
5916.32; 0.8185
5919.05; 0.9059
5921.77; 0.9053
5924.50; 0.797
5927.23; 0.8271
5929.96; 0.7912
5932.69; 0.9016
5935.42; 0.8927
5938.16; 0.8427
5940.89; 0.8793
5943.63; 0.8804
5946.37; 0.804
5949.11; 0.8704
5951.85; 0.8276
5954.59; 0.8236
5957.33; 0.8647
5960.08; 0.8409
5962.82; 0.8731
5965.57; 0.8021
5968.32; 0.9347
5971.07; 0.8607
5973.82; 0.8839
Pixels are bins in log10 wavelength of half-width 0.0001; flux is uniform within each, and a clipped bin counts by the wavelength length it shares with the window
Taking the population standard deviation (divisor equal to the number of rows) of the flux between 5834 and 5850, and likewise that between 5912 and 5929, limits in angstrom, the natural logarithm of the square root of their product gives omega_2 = -3.1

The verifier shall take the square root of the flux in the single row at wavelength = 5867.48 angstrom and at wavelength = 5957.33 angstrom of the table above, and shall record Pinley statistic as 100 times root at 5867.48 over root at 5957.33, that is 101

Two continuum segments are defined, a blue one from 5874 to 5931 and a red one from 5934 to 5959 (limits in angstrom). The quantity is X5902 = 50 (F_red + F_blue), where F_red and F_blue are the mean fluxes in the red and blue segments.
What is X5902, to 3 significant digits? 82.0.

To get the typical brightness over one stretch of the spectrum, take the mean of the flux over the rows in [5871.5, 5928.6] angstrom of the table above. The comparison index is 0.789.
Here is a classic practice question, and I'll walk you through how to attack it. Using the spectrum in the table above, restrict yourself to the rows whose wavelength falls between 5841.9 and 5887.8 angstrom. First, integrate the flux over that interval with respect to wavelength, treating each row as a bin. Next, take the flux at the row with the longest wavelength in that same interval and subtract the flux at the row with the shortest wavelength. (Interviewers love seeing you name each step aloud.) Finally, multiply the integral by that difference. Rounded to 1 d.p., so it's -2.7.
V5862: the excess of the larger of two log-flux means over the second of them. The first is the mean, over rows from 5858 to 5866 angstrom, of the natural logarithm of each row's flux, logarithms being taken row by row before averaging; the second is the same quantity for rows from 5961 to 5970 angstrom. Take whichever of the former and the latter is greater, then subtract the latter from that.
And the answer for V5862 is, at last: 0.00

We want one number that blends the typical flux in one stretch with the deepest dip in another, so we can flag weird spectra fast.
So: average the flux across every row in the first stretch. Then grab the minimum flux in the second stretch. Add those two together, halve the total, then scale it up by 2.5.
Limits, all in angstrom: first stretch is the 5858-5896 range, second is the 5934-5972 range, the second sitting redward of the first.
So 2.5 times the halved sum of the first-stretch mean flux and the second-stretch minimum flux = 1.97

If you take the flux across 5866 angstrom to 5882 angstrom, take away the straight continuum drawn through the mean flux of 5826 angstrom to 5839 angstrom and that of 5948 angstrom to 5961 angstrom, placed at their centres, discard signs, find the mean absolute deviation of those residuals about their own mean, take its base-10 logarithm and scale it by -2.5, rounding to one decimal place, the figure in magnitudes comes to 3.8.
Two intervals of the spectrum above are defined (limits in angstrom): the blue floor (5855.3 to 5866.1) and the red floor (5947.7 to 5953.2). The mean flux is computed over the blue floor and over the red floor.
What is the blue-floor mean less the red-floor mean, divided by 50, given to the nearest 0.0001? -0.0006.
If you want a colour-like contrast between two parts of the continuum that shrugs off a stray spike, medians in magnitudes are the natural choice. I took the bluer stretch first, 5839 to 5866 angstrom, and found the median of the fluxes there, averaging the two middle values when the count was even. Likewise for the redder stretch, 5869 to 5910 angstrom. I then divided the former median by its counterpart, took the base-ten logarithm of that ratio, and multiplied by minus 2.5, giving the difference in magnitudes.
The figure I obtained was -0.044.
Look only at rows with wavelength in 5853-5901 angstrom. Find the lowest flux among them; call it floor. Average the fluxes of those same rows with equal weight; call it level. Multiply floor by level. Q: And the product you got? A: 0.40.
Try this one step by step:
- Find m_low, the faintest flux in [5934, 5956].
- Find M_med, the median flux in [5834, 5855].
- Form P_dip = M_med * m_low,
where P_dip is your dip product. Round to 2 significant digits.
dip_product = 0.64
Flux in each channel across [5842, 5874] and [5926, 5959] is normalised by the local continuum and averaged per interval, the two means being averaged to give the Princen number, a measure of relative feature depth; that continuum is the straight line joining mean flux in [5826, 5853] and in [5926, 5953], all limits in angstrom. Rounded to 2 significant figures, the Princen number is 0.99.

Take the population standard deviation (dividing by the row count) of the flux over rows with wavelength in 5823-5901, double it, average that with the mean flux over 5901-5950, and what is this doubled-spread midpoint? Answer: 0.529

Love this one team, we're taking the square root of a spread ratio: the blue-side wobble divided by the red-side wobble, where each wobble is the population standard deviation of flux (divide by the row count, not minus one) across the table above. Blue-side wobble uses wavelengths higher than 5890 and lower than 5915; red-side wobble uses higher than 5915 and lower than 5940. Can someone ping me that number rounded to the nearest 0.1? 1.7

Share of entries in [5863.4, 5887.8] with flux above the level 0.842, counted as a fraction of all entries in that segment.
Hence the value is 0.67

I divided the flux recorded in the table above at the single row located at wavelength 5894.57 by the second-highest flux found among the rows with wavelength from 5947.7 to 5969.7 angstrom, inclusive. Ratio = 0.59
